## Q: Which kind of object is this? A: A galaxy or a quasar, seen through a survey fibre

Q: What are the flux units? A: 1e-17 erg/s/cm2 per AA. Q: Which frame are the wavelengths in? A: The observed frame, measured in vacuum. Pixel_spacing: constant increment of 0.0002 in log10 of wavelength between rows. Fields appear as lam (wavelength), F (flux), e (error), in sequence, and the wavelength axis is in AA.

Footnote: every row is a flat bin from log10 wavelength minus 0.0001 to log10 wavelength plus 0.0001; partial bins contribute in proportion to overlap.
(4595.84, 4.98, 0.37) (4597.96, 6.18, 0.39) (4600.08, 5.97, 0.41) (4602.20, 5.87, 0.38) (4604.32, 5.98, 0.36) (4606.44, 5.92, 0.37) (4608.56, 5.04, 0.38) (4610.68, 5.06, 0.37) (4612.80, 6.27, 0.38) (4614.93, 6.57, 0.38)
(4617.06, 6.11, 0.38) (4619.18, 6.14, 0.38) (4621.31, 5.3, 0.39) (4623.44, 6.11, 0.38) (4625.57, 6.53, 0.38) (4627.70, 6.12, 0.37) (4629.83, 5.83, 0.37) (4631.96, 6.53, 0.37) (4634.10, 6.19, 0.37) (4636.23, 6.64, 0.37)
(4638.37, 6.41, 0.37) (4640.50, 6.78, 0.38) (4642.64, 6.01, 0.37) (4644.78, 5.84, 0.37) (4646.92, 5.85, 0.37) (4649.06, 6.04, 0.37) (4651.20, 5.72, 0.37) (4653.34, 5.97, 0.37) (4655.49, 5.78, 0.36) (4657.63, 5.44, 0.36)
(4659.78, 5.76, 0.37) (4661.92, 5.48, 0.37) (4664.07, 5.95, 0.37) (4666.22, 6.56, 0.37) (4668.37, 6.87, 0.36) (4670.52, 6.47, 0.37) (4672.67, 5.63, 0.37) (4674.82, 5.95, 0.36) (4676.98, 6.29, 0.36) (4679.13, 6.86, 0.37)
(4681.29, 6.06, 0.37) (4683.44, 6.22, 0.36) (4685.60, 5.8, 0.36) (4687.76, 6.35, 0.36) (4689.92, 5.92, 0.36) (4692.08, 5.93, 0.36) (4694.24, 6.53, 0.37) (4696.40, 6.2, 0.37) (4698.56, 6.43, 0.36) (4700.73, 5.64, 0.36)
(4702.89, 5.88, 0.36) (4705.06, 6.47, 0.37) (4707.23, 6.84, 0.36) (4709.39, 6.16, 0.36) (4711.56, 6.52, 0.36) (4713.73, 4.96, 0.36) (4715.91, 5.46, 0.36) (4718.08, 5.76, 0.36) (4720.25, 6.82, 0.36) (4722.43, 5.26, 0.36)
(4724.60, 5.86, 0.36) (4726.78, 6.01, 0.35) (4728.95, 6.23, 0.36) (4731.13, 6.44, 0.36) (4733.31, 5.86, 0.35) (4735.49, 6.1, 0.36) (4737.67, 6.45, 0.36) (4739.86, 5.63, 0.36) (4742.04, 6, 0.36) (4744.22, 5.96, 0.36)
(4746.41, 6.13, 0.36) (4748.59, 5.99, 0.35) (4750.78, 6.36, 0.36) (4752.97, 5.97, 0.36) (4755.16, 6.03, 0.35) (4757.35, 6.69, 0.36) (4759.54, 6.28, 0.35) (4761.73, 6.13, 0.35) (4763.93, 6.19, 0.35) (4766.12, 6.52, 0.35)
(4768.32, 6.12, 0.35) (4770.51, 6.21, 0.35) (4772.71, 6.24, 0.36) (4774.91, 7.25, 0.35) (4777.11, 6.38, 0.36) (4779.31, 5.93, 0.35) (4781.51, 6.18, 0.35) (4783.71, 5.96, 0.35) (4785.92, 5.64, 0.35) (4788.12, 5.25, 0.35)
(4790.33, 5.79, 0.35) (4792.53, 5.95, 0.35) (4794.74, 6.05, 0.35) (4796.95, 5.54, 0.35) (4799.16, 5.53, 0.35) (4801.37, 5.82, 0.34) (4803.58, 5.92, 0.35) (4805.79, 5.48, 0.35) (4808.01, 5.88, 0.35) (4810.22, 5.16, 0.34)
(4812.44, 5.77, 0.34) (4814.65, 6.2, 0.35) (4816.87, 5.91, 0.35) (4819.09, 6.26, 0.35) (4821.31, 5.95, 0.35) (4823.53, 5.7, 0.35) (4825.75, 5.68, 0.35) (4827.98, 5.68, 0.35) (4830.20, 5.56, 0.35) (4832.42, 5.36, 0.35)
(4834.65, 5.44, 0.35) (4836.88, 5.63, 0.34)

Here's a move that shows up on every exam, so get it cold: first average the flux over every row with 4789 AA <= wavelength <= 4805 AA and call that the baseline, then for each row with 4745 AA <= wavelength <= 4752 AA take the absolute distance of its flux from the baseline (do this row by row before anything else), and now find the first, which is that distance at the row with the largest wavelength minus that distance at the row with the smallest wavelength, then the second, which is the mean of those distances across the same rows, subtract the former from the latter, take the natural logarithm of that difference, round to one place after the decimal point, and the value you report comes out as -2.0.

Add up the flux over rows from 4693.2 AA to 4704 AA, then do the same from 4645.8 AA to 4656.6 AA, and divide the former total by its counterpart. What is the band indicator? 1.045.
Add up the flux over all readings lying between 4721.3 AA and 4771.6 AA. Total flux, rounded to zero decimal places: 140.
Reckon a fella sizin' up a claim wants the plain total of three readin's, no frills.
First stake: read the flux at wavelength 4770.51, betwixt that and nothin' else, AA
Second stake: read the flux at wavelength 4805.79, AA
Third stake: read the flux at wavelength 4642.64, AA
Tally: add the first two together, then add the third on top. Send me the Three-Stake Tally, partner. 17.7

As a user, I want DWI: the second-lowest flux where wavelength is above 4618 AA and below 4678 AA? 5.44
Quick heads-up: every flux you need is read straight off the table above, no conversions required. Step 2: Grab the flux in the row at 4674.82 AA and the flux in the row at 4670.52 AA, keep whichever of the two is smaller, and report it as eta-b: 5.95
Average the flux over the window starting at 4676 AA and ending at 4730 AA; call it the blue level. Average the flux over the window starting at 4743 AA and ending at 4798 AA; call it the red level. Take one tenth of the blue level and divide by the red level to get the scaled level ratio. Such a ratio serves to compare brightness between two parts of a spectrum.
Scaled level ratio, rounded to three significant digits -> 0.0998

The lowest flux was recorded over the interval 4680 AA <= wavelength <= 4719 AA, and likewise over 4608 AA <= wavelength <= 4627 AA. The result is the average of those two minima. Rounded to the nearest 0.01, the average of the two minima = 5.00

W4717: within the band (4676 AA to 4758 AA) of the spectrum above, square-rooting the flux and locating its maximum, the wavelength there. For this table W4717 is 4679.13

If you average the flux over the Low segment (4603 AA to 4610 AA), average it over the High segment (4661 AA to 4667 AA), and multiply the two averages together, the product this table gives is 34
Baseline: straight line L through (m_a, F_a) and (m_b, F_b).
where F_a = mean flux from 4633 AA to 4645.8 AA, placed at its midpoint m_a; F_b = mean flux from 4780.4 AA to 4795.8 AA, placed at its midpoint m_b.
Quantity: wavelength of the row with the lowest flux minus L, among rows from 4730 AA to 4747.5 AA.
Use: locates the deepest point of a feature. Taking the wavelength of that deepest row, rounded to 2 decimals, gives 4739.86 AA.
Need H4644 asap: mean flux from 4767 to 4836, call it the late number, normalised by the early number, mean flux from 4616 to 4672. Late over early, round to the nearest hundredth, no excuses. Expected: 0.96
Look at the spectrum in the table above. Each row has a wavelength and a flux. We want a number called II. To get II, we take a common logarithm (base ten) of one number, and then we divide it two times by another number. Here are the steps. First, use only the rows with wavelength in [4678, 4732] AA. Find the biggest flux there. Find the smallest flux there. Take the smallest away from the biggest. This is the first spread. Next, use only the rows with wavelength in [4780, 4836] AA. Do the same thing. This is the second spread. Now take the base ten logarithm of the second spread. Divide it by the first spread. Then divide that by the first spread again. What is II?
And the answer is 0.011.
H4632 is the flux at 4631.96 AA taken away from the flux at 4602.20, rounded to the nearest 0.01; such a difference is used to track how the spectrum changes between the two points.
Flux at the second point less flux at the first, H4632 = -0.66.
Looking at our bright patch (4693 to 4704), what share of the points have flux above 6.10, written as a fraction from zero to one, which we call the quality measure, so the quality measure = 0.60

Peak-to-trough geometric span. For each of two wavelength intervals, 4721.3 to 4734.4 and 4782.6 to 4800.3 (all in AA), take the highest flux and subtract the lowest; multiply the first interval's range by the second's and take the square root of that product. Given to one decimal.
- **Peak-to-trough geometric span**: 1.0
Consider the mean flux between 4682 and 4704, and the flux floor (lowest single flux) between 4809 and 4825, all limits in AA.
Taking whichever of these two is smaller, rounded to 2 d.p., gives 5.16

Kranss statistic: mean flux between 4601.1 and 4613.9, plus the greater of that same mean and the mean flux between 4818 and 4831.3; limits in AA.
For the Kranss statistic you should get 11.5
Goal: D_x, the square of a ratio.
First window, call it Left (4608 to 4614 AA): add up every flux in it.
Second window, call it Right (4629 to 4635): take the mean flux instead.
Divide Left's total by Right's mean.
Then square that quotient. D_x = 7.0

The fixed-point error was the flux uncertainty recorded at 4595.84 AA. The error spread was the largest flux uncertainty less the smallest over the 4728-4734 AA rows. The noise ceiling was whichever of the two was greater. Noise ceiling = 0.370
